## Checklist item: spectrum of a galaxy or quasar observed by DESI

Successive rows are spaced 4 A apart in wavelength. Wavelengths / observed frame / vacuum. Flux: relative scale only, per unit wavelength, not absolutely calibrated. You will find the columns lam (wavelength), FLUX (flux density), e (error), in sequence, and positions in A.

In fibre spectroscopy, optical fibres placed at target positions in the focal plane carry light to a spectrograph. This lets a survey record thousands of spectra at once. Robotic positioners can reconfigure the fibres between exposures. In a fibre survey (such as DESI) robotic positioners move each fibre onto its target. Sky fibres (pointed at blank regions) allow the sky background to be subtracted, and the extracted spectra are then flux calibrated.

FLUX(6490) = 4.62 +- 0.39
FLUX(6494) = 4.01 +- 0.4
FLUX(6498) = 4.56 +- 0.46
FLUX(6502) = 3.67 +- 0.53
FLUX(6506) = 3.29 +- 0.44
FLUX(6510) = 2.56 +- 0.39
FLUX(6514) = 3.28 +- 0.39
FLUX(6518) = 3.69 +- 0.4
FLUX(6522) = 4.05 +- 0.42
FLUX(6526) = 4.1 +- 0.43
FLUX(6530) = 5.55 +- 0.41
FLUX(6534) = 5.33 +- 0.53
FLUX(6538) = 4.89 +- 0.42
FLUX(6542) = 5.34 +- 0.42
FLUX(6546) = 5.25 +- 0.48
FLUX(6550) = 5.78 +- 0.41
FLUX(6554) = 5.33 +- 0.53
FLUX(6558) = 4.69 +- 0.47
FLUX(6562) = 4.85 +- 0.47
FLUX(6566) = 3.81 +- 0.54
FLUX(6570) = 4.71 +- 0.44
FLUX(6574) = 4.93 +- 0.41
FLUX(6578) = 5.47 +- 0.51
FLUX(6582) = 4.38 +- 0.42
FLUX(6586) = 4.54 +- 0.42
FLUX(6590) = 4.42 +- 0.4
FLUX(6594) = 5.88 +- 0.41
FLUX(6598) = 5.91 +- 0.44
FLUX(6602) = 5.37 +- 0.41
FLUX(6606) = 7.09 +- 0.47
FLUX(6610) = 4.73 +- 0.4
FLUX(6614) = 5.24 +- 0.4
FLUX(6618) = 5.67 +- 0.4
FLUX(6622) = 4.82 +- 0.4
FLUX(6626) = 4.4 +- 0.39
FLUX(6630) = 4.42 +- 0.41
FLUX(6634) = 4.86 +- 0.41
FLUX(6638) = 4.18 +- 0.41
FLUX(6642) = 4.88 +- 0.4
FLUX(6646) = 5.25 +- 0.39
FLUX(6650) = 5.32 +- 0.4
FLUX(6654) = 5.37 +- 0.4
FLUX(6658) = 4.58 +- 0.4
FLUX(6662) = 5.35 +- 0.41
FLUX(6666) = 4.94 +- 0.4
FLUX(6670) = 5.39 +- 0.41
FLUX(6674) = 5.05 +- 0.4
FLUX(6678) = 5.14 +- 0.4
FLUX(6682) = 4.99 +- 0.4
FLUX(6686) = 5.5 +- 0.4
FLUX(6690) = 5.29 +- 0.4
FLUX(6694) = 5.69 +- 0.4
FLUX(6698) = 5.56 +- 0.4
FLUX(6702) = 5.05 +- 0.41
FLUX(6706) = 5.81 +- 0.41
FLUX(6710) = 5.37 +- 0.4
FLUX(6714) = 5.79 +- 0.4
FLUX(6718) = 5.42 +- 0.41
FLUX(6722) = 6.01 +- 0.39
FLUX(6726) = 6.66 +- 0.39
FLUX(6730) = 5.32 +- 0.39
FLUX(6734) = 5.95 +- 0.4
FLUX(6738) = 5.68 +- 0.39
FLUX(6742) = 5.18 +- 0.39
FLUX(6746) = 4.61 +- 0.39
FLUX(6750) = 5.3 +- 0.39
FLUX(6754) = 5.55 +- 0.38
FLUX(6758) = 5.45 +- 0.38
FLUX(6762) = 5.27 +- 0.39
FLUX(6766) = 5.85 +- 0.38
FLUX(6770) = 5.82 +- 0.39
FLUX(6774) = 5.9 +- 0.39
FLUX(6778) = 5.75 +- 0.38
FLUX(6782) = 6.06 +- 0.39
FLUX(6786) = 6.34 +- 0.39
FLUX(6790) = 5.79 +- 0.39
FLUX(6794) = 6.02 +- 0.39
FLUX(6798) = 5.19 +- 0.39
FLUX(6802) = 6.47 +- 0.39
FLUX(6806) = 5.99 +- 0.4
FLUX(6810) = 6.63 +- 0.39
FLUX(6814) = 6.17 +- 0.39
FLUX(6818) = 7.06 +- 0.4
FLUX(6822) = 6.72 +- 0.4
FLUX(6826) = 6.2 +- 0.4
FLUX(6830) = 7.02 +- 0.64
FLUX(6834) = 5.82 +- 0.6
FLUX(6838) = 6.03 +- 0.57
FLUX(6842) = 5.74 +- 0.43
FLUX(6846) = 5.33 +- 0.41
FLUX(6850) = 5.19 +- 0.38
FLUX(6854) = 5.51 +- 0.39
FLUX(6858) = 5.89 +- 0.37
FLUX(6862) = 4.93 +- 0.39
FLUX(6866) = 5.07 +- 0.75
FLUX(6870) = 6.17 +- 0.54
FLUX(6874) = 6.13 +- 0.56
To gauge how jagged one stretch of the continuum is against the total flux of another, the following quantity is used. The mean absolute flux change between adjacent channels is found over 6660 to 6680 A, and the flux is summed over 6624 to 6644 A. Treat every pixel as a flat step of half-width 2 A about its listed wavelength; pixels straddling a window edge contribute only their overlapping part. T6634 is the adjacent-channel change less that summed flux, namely -22.4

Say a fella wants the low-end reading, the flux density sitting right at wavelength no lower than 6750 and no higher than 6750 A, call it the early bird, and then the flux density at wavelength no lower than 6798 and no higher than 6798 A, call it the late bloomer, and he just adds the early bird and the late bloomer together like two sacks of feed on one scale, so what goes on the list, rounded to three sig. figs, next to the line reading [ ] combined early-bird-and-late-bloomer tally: 10.5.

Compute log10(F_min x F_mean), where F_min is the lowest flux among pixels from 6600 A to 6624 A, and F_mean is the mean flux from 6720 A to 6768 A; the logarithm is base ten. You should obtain 1.42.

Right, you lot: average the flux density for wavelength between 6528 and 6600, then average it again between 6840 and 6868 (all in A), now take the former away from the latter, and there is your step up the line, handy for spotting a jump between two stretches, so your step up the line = 0.32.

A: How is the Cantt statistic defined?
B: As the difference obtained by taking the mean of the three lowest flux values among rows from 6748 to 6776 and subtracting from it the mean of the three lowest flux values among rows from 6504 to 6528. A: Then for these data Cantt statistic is 2.3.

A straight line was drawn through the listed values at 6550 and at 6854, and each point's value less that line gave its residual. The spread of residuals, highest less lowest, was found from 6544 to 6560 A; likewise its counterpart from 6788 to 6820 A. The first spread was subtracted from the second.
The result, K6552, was 0.8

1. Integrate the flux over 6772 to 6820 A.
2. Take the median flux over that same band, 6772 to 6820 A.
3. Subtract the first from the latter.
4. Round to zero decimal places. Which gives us -287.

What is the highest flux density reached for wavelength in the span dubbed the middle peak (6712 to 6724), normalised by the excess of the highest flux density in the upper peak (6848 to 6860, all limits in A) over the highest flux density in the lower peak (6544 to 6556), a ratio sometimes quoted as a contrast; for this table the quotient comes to 55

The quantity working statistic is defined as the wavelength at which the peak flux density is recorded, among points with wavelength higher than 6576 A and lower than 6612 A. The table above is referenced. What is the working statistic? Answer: 6606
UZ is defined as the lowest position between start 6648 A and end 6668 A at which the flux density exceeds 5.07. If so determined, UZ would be 6650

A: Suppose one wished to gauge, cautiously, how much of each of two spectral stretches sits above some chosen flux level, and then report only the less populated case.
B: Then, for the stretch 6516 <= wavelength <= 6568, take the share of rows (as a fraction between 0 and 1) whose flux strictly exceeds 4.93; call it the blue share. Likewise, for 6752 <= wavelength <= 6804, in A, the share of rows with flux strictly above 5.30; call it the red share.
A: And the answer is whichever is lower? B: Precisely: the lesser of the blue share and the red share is 0.5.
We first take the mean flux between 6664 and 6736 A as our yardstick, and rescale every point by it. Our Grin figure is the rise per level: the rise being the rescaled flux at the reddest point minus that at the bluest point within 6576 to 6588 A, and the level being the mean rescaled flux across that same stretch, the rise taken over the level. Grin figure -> -0.19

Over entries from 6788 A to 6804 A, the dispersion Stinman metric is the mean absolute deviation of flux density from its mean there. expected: 0.38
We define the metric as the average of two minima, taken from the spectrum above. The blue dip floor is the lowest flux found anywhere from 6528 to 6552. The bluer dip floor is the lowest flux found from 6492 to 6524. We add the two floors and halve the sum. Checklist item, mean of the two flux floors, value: 3.7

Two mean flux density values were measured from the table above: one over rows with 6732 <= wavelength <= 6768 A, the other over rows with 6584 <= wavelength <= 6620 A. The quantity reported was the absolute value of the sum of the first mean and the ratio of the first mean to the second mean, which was 6.4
